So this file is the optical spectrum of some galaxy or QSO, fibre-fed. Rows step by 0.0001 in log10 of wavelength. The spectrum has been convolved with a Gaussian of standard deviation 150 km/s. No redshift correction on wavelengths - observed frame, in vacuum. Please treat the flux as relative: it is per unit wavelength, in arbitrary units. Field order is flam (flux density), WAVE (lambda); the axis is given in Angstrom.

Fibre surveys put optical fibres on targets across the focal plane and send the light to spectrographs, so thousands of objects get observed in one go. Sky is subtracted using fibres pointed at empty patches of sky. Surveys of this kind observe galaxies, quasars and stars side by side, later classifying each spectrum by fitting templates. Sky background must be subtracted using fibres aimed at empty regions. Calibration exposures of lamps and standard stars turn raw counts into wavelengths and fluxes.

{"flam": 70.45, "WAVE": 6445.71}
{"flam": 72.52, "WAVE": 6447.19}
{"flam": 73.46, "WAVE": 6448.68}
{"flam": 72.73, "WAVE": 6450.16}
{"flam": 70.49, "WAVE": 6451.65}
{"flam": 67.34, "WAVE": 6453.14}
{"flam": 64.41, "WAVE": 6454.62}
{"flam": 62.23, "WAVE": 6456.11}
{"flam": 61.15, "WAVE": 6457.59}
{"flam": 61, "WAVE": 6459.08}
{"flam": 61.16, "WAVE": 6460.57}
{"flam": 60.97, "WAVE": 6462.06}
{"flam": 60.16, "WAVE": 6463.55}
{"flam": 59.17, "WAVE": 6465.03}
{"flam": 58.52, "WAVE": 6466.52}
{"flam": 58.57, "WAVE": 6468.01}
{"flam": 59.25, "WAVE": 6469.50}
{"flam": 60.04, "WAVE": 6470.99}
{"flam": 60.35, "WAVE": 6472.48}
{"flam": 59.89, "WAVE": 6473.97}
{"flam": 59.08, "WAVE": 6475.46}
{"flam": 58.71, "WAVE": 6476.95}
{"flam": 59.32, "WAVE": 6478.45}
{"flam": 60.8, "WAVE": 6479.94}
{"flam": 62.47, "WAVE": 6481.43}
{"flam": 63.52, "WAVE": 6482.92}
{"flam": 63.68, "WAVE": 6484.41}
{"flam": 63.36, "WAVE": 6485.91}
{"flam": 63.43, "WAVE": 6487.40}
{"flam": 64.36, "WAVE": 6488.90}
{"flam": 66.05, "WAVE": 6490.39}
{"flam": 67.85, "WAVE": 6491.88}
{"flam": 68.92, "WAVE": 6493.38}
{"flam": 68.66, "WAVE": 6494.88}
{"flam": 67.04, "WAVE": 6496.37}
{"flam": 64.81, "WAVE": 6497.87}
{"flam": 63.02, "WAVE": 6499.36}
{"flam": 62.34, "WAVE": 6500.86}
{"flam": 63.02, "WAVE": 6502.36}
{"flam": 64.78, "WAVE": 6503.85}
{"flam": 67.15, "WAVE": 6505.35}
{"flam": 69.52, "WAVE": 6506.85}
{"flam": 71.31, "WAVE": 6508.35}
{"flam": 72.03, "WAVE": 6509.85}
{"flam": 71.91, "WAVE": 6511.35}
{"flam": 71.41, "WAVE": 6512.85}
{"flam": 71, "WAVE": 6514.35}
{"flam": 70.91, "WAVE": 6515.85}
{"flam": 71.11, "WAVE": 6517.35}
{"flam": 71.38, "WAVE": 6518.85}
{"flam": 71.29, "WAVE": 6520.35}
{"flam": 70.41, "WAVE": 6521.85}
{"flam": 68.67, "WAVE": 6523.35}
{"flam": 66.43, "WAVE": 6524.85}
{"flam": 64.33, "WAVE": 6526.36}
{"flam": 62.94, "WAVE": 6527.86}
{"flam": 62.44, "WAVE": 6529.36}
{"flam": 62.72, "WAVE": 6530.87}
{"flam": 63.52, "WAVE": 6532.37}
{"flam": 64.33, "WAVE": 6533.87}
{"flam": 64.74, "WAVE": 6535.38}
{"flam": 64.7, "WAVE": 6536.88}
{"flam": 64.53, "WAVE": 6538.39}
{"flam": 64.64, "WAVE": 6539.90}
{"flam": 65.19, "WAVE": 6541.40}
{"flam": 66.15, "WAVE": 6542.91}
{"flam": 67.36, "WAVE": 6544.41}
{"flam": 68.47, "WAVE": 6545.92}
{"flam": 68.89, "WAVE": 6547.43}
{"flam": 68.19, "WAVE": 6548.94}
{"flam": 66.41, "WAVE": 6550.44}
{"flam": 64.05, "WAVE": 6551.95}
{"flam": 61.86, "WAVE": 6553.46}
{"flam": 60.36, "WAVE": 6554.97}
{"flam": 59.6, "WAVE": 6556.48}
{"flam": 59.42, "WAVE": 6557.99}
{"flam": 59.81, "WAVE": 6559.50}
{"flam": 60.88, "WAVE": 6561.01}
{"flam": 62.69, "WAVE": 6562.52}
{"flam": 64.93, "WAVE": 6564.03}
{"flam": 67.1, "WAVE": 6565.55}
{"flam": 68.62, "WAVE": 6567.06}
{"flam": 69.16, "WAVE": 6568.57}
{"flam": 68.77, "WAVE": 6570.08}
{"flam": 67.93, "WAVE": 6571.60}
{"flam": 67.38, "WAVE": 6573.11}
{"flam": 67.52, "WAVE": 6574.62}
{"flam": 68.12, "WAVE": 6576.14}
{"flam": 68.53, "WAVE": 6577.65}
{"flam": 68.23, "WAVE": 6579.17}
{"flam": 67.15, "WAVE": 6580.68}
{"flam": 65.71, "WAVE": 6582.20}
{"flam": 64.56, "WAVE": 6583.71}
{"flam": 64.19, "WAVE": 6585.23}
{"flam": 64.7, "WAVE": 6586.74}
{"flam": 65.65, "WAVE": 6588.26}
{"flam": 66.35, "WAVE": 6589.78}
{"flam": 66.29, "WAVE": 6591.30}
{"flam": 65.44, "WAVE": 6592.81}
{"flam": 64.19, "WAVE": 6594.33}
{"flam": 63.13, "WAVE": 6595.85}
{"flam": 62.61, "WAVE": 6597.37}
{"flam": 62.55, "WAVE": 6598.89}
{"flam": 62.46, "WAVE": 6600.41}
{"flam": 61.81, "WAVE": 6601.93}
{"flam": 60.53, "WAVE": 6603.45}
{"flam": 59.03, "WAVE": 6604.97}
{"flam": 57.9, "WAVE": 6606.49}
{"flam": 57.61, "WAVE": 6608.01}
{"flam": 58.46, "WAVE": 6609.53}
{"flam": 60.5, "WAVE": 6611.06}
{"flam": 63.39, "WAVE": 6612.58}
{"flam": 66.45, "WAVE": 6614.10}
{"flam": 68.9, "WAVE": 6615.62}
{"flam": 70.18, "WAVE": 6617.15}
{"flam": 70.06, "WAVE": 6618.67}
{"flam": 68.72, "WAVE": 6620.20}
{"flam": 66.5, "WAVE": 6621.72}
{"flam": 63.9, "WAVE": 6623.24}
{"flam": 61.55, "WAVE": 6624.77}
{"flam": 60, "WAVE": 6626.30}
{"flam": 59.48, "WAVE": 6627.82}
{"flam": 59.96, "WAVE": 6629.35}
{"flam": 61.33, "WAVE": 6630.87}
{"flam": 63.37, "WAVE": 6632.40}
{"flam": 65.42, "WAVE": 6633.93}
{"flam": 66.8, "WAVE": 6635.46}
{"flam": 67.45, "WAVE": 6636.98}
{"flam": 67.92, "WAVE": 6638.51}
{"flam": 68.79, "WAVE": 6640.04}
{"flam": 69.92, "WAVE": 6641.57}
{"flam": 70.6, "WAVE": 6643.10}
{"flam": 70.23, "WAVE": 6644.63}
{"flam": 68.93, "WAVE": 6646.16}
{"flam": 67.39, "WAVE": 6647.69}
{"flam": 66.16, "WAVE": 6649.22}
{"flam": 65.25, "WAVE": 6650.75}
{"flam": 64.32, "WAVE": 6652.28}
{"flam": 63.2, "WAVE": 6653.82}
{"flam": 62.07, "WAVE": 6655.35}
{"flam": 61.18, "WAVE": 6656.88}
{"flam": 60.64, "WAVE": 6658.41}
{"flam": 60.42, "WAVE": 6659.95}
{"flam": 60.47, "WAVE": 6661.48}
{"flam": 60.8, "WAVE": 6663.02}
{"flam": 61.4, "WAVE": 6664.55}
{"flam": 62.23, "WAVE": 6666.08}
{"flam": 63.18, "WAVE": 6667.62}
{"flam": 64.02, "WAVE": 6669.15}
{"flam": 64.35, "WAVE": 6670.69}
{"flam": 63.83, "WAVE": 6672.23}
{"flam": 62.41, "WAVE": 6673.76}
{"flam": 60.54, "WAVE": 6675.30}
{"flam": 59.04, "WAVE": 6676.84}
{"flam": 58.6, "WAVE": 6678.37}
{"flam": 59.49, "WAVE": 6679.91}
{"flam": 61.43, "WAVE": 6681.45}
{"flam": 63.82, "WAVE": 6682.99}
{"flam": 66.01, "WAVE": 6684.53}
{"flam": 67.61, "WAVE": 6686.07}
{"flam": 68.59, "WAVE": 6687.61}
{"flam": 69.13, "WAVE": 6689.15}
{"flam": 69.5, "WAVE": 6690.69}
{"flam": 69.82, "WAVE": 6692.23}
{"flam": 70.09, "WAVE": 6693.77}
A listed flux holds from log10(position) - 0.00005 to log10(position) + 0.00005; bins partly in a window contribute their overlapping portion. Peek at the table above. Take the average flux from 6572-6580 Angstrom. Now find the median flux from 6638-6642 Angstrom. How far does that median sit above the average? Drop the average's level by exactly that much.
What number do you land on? 67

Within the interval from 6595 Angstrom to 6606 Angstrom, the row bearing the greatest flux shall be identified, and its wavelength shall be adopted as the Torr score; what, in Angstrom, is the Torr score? 6595.85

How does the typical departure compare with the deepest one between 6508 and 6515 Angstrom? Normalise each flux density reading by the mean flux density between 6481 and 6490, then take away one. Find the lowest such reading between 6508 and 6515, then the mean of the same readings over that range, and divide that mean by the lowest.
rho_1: 1.1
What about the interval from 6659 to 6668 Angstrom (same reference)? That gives 0.7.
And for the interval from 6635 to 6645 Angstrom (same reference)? 1.6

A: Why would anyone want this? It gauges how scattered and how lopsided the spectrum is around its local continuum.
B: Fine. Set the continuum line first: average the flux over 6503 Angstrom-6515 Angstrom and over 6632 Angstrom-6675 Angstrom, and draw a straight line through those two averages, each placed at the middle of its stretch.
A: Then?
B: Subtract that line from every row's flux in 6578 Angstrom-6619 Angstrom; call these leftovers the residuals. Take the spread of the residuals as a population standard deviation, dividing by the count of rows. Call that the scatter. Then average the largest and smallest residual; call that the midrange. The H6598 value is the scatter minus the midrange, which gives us 5.7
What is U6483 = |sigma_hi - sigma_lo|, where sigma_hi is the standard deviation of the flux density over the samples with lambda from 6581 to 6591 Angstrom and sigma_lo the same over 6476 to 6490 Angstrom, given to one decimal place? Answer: 1.2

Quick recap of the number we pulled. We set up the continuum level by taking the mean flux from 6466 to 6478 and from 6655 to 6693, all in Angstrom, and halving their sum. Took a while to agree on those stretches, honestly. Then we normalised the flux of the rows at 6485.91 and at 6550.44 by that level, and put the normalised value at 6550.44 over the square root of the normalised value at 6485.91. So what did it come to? 1.07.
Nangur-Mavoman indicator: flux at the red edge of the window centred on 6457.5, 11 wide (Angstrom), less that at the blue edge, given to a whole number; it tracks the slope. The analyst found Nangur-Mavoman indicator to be -6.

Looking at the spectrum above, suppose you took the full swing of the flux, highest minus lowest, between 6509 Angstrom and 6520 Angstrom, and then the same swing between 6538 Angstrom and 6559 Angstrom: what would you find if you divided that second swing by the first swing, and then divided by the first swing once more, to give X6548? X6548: 7.5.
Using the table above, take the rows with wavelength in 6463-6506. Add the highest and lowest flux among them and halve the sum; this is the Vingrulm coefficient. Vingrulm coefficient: 63.7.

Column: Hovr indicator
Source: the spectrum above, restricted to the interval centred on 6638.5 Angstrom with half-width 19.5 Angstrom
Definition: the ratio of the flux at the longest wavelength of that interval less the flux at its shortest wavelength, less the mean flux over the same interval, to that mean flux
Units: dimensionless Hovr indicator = -1.12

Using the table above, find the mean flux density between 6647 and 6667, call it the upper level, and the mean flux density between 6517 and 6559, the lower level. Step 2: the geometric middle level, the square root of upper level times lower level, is 64.1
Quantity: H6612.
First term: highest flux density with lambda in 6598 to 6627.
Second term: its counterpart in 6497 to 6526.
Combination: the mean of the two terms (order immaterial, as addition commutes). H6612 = 71.1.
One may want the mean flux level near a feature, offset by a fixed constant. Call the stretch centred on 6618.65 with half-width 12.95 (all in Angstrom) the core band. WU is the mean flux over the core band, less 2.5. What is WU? 61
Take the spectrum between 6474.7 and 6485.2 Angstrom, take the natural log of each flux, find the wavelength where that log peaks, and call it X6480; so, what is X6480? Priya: 6484.41 Angstrom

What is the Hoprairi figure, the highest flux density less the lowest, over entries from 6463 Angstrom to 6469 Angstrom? 1.6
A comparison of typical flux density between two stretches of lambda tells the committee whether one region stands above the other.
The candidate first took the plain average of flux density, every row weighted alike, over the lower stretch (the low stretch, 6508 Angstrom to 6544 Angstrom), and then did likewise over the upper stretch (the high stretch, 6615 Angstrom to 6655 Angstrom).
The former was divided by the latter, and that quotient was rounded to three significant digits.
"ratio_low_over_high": 1.02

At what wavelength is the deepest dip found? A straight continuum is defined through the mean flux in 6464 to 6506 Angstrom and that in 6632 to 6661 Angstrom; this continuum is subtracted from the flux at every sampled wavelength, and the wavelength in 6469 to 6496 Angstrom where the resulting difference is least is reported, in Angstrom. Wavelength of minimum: 6476.95 Angstrom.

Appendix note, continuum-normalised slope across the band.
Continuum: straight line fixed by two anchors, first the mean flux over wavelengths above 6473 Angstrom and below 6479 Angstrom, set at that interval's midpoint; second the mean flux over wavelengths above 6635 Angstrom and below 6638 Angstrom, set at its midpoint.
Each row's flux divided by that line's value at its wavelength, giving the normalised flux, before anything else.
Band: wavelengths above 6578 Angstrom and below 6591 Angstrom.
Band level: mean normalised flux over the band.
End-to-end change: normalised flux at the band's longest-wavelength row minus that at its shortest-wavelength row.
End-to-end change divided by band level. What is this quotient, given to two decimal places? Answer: -0.04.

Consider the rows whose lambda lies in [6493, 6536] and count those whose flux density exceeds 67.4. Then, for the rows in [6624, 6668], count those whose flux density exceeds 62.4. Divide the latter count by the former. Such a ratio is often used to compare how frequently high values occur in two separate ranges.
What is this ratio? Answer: 1.1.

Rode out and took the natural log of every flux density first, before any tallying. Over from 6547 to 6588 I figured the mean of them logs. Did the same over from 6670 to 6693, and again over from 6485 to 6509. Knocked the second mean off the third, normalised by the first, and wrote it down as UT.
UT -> 0.006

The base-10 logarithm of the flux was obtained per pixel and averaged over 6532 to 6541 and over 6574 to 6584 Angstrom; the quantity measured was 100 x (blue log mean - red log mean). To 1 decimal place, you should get -1.8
